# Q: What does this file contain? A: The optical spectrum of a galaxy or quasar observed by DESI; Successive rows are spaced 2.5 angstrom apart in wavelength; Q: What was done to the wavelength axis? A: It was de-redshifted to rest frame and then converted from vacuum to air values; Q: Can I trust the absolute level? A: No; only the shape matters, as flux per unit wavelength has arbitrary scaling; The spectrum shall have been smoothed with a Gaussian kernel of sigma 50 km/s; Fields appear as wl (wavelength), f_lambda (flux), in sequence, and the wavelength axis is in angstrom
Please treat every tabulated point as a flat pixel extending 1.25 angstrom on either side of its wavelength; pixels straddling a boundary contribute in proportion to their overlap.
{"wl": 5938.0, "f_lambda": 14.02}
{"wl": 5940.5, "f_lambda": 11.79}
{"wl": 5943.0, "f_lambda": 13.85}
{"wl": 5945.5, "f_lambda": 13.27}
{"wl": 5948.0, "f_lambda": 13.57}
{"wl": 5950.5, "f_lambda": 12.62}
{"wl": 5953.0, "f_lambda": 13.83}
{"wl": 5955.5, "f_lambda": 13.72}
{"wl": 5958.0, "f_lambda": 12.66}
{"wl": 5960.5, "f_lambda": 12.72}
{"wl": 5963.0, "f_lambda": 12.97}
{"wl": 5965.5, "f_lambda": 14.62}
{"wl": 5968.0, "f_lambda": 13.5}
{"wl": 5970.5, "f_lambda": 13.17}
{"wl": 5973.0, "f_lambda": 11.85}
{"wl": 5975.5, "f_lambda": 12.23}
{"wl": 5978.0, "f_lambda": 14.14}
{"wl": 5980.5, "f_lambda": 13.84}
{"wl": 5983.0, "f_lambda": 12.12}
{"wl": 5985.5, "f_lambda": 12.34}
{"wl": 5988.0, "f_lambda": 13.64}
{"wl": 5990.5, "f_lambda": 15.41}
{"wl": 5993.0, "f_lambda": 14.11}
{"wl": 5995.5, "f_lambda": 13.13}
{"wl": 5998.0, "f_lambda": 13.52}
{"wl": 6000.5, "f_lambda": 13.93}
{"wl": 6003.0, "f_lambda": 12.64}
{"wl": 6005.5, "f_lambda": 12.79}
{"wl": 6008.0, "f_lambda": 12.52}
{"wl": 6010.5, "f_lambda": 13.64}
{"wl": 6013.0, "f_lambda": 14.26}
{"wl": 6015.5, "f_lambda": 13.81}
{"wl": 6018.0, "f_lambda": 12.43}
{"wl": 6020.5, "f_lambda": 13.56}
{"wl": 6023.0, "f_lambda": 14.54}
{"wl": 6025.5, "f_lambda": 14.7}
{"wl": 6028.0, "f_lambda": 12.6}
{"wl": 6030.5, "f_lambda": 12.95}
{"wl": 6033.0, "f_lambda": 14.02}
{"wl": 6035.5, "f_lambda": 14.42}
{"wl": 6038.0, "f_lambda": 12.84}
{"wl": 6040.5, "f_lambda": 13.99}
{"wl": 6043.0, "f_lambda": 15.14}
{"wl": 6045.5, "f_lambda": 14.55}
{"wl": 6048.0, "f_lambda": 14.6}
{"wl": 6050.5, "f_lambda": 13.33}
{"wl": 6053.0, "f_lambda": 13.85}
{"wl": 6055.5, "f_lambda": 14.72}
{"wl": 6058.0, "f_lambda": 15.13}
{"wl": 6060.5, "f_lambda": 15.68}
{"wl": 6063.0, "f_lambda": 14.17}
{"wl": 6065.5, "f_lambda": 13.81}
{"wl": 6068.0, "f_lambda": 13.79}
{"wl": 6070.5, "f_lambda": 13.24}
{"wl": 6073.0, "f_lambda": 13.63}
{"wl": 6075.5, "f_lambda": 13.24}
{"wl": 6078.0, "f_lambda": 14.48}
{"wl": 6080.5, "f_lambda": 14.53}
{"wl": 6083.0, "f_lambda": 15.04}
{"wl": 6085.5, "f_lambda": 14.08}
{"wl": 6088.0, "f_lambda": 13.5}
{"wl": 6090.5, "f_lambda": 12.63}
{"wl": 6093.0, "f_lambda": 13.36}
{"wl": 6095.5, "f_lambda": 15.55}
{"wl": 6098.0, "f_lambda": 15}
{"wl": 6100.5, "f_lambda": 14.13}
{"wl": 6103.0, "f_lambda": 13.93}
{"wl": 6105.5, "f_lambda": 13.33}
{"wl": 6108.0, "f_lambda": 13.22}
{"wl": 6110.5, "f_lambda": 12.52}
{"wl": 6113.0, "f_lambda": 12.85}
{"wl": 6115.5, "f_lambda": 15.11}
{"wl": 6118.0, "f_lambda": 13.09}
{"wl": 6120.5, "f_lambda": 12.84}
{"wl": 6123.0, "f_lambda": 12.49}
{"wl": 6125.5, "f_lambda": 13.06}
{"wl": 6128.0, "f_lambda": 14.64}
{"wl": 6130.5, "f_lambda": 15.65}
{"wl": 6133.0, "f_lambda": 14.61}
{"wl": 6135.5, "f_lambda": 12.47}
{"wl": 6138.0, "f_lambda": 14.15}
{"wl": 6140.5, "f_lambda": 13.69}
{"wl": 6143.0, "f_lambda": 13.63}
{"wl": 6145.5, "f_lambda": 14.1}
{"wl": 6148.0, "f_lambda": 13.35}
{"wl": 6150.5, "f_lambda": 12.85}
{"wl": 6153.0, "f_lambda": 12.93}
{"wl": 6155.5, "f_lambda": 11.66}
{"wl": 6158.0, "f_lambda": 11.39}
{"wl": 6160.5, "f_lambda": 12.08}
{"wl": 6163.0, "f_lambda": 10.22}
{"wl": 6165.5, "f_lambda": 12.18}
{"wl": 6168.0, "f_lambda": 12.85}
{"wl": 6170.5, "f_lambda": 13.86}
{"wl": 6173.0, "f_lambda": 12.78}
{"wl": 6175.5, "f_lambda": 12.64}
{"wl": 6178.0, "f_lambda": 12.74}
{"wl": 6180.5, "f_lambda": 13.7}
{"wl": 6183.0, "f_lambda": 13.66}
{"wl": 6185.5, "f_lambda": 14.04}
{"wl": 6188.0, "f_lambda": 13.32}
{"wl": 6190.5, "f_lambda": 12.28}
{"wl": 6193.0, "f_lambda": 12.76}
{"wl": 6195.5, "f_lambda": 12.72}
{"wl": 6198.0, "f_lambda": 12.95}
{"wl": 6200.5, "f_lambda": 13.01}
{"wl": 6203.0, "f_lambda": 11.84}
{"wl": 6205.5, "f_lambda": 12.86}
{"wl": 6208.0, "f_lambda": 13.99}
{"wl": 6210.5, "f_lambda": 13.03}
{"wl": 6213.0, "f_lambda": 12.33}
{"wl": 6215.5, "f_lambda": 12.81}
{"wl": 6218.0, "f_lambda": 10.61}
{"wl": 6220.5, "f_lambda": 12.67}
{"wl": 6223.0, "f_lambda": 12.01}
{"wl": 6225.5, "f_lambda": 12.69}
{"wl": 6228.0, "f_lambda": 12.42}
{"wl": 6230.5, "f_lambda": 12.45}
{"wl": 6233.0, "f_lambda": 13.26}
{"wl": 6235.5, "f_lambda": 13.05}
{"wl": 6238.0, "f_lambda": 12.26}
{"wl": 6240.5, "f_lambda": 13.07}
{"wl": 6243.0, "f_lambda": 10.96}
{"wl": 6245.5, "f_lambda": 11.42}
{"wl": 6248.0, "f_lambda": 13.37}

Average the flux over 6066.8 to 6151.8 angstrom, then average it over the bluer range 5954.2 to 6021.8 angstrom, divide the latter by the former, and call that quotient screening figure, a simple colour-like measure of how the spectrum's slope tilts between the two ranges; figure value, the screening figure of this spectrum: 0.97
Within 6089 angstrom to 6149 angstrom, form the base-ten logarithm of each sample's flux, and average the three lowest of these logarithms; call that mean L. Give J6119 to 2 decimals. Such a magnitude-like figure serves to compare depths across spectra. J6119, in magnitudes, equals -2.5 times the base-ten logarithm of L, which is -0.10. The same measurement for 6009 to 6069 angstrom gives -0.10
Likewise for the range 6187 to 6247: -0.04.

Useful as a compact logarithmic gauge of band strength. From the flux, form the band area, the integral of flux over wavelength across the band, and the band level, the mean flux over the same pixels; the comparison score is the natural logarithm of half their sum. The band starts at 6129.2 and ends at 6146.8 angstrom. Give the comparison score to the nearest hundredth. 4.87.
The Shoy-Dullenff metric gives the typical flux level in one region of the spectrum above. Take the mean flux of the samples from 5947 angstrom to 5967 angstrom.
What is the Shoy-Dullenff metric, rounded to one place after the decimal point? 13.3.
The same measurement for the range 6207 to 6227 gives 12.5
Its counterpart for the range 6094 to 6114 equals 13.8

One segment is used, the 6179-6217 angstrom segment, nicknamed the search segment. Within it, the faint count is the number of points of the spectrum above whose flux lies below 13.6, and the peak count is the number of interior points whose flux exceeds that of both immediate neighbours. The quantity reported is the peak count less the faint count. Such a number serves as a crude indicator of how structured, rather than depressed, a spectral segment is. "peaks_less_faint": -7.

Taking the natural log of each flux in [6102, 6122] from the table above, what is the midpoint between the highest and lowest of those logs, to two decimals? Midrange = 2.62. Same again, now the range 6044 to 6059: 2.65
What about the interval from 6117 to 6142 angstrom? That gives 2.64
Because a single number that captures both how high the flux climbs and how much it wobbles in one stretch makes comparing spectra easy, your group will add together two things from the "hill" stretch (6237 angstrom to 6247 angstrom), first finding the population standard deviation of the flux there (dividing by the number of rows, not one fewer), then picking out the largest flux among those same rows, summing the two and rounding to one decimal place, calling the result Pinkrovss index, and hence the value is 13.9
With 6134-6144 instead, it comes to 14.8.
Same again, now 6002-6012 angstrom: 14.1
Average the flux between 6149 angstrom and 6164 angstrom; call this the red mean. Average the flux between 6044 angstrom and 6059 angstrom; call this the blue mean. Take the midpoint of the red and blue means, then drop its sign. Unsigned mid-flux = 13.1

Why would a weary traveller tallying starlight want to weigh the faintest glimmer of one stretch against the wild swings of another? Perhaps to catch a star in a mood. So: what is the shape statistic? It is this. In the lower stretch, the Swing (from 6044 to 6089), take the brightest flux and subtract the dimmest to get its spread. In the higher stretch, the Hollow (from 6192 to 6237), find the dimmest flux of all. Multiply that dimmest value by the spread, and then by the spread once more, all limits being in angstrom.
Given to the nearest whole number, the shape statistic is 63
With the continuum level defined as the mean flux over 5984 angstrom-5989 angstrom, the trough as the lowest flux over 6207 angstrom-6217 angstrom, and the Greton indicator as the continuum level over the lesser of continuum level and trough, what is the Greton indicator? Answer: 1.05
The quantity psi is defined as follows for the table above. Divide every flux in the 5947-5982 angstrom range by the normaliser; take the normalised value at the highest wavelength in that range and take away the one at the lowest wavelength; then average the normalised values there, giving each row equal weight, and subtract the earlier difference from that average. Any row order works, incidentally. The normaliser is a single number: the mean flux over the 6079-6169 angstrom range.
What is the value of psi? 0.97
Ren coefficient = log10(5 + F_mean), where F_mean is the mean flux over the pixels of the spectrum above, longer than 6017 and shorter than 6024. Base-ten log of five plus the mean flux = 1.267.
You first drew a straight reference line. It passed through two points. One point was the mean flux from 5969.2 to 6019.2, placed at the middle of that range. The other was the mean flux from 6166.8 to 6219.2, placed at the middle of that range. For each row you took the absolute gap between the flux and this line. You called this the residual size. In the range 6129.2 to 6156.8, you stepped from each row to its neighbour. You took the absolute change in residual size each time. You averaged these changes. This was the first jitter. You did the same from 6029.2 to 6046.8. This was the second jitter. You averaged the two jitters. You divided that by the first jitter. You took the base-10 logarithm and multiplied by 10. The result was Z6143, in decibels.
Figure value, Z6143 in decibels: 0.24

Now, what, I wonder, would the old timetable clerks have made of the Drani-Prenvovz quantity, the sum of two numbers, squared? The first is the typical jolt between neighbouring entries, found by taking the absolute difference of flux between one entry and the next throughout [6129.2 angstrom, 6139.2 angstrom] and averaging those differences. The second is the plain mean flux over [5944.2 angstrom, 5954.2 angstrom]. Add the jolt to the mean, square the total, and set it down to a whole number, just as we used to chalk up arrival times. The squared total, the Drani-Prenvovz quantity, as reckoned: 223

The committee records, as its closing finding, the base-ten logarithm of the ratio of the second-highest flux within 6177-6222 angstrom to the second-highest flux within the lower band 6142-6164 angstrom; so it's 0.011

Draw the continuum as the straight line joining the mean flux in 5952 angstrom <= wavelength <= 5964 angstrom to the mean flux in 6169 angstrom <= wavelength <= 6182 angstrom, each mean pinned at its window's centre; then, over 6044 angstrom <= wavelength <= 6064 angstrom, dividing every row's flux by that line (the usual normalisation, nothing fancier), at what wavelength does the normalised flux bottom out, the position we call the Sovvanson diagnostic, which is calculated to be 6050.5 angstrom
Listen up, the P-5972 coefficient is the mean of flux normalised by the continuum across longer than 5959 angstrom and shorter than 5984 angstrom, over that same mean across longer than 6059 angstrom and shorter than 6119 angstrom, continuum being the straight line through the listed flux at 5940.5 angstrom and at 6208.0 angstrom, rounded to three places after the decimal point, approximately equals 1.018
